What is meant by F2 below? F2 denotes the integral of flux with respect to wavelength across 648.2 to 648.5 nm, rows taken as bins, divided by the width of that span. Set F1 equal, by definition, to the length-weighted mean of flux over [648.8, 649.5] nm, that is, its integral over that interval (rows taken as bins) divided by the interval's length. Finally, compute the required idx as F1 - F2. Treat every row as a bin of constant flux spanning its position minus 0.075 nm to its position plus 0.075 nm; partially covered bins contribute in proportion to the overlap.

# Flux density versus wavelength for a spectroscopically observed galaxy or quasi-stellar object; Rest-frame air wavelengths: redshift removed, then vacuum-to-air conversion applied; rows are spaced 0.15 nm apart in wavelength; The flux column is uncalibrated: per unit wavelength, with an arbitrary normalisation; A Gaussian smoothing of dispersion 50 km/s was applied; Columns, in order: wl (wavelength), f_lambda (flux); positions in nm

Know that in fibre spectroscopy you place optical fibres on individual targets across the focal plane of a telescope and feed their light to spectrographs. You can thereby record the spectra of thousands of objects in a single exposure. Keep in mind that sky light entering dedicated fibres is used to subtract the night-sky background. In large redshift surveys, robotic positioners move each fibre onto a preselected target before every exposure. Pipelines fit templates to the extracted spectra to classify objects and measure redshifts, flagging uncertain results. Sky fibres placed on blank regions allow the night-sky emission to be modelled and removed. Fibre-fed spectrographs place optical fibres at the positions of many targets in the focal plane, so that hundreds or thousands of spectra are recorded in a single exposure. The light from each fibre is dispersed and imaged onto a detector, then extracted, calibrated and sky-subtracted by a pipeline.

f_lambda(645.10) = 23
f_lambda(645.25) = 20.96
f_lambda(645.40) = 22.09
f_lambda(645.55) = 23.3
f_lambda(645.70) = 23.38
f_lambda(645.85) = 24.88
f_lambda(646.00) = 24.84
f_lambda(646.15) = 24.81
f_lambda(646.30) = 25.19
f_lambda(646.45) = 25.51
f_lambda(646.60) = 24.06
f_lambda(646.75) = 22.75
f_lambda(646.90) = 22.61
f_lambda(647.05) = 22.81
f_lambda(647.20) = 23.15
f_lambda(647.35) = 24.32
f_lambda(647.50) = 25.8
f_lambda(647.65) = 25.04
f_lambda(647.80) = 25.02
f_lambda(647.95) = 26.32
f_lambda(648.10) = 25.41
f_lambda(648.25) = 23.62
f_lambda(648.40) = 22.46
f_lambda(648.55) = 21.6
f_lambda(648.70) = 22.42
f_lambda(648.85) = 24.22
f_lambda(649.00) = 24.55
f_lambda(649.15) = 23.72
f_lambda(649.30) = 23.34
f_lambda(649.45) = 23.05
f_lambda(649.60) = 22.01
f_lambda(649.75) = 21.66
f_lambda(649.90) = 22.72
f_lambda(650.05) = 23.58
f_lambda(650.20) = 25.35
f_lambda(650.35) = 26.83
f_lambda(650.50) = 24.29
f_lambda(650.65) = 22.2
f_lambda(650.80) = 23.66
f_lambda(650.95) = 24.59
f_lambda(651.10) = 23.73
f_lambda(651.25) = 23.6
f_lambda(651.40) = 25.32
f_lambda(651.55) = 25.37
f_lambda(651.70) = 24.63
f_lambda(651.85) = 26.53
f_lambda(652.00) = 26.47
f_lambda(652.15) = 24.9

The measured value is 0.9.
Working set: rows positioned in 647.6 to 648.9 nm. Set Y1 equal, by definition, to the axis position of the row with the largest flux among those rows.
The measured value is 647.95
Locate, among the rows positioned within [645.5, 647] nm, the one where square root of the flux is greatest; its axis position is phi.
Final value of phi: 646.45 nm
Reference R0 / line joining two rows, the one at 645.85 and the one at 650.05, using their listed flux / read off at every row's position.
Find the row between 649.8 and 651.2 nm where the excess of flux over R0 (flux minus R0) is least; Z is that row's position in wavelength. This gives 650.65 nm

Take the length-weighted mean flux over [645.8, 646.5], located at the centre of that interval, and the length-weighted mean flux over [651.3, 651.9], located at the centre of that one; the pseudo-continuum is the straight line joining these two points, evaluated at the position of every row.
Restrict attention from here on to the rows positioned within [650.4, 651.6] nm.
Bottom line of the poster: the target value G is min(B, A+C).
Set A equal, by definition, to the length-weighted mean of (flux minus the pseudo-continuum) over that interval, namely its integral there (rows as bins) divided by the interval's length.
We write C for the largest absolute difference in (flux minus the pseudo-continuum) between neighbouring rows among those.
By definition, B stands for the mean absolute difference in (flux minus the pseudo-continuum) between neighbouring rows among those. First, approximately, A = -1.2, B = 1.0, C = 2.1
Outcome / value 0.9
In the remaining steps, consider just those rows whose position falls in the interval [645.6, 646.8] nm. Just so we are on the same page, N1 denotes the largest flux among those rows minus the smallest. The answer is 2.8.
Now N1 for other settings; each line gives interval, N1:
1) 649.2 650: 1.7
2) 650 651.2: 4.6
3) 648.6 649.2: 2.1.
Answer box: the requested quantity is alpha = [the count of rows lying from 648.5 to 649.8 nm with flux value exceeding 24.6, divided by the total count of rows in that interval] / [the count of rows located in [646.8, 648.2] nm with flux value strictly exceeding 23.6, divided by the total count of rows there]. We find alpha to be 0.0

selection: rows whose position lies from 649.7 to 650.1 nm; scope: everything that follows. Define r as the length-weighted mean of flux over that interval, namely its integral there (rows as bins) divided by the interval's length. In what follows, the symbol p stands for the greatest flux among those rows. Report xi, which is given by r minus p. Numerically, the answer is -0.92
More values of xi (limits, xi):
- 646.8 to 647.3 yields -0.23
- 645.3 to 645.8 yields -0.46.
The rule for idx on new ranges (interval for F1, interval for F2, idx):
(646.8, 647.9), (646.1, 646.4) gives -0.9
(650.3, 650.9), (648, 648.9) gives 0.8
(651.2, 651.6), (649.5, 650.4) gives 1.2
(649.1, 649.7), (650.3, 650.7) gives -1.5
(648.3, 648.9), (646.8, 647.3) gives -0.3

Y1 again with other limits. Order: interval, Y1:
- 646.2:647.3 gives 646.45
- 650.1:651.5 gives 650.35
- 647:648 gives 647.95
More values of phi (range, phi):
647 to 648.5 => 647.95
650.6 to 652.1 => 651.85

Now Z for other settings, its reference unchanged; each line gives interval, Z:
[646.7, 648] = 646.90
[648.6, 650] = 649.75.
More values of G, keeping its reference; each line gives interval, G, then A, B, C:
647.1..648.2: 0.9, -0.2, 0.9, 1.5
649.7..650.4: 0.5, -1.2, 1.3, 1.8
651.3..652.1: 0.7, 0.2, 0.7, 1.9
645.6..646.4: 0.5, -0.4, 0.5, 1.5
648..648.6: 0.1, -1.7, 1.3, 1.8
